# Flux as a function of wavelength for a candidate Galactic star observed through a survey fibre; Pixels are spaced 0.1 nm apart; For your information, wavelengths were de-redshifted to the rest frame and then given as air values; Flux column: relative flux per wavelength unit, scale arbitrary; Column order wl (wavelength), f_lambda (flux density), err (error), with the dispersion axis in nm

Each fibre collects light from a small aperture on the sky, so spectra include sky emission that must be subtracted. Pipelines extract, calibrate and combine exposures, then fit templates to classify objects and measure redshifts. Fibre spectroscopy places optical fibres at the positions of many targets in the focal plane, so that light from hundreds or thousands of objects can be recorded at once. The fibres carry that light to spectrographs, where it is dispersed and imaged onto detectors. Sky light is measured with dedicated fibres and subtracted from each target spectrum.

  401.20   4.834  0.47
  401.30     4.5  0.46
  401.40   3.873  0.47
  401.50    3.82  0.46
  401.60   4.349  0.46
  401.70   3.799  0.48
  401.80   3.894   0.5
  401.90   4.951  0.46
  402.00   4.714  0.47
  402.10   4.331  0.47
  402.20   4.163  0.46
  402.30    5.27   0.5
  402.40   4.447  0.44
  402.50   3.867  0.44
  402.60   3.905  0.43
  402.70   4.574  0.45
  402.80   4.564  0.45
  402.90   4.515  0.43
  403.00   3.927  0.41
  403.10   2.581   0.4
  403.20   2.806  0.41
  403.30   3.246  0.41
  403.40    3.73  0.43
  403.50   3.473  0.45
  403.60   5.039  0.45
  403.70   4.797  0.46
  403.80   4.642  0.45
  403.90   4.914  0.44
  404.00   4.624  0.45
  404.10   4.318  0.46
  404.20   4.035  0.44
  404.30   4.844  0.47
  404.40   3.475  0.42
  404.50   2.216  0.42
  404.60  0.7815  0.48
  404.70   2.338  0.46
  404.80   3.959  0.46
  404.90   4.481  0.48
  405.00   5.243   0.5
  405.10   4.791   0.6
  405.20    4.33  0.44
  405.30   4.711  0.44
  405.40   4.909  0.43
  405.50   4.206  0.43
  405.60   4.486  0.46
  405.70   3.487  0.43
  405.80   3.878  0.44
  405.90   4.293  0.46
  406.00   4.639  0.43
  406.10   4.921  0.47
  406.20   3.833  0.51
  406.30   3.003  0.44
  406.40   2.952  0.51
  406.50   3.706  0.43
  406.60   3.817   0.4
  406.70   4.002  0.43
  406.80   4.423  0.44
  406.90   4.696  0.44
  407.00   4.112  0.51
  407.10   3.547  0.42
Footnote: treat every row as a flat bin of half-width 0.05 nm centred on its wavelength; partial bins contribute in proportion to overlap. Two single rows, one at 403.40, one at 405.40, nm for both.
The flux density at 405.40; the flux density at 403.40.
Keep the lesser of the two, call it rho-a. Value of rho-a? 3.7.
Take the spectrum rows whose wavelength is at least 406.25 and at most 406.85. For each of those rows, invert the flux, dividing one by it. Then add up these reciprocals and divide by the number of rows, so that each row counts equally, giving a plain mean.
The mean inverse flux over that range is 0.280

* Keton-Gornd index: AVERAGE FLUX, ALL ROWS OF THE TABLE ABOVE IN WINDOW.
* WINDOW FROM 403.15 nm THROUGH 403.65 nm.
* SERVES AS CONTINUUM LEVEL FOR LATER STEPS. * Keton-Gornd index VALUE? 3.7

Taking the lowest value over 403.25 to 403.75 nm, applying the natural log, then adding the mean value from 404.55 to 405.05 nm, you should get 4.5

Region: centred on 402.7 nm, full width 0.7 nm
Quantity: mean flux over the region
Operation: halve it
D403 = 2.13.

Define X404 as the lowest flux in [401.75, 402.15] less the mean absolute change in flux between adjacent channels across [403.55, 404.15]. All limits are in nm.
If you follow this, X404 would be 3.6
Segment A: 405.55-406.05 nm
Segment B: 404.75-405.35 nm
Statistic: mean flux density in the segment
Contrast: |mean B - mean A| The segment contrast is 0.43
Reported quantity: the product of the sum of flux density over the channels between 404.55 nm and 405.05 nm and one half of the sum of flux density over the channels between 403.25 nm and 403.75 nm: 170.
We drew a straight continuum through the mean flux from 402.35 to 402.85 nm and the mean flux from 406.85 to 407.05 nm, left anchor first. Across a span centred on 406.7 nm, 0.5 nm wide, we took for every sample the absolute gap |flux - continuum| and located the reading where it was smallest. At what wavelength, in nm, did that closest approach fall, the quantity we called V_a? 406.80 nm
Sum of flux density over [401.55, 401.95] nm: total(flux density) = 17.0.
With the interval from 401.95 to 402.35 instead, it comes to 18.5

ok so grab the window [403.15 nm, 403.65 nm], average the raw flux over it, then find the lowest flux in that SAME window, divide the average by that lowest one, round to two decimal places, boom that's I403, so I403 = 1.30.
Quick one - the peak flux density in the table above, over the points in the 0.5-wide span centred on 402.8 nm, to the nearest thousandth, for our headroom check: 4.574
